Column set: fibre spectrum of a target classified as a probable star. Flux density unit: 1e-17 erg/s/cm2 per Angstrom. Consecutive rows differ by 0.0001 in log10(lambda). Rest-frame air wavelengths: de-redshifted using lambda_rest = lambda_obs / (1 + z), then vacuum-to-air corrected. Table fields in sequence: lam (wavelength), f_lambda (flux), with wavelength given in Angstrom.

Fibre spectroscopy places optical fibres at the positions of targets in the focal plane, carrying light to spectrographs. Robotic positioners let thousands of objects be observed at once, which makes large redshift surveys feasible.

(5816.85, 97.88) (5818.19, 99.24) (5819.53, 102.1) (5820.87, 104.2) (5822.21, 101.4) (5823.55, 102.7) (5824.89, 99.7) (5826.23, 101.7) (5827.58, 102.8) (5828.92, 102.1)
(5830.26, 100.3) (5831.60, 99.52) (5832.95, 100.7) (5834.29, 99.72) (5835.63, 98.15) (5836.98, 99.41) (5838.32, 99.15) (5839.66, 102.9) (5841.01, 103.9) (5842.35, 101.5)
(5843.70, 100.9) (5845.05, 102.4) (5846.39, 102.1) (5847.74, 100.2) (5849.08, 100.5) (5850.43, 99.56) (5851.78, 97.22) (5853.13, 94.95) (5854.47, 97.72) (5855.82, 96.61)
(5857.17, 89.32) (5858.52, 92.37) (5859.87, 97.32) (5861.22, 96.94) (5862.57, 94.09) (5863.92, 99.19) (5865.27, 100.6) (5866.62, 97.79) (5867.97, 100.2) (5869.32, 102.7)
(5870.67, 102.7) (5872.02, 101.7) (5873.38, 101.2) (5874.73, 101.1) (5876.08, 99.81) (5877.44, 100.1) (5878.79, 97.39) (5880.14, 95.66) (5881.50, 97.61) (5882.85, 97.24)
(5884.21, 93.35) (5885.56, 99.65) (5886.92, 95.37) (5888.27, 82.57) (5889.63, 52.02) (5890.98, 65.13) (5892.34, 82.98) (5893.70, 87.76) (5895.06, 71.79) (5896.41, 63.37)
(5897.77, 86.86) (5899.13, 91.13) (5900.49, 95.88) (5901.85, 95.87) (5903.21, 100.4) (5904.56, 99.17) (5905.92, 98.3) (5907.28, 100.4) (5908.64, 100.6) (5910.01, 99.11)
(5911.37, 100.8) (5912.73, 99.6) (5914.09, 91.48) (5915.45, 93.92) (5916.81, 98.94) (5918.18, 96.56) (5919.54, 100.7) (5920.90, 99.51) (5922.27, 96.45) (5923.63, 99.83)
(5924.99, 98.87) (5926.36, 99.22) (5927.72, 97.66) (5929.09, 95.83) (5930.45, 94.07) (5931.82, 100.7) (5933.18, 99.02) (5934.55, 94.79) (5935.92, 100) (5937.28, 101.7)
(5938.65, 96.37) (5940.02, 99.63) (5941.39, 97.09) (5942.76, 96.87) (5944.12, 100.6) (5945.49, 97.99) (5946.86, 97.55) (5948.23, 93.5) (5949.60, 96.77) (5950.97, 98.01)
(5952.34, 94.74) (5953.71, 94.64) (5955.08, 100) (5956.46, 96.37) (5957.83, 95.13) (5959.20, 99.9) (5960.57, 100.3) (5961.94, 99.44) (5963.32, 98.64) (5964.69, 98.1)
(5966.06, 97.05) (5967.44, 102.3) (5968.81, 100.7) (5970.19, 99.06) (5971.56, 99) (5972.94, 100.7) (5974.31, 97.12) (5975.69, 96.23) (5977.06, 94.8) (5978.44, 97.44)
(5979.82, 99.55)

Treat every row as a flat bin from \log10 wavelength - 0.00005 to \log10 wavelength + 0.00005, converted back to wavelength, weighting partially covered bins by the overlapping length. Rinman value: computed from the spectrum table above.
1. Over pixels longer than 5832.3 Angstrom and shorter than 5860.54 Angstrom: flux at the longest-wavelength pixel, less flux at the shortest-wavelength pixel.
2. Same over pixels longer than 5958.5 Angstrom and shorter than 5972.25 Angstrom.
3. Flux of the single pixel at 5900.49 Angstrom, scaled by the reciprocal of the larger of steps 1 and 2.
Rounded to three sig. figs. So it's -107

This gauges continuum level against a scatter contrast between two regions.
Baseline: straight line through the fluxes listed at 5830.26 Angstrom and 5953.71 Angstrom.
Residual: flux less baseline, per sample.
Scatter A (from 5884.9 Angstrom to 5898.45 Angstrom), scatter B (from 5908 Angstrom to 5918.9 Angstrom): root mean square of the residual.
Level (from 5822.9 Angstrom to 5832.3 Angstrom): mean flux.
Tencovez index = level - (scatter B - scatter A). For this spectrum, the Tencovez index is 122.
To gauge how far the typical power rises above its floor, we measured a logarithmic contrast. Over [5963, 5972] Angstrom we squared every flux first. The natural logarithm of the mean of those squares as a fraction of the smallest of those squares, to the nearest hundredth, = 0.05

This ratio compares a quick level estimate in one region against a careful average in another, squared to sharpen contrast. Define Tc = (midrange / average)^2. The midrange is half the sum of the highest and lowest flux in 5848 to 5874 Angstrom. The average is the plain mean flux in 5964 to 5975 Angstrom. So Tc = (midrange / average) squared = 0.94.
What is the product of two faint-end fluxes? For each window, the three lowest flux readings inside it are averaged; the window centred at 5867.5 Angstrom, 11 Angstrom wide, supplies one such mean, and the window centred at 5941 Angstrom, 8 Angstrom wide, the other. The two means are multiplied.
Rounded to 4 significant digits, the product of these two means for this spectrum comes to 9390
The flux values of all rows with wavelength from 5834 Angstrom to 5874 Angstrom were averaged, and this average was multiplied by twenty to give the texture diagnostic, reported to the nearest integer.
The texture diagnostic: 1982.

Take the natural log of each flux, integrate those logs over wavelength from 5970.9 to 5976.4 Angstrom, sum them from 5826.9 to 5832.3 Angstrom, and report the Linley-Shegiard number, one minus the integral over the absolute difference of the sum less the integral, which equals -2.73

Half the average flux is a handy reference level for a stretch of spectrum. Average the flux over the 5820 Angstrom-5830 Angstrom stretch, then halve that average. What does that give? 51.0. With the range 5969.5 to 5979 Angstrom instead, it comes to 48.9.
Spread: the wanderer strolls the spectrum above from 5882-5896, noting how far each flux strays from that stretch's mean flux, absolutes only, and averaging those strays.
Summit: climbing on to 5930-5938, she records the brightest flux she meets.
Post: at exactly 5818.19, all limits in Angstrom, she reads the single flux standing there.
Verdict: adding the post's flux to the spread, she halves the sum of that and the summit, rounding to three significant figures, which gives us 106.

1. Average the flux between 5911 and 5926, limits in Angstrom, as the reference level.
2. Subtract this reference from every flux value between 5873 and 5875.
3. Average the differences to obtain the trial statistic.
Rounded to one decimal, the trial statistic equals 3.3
